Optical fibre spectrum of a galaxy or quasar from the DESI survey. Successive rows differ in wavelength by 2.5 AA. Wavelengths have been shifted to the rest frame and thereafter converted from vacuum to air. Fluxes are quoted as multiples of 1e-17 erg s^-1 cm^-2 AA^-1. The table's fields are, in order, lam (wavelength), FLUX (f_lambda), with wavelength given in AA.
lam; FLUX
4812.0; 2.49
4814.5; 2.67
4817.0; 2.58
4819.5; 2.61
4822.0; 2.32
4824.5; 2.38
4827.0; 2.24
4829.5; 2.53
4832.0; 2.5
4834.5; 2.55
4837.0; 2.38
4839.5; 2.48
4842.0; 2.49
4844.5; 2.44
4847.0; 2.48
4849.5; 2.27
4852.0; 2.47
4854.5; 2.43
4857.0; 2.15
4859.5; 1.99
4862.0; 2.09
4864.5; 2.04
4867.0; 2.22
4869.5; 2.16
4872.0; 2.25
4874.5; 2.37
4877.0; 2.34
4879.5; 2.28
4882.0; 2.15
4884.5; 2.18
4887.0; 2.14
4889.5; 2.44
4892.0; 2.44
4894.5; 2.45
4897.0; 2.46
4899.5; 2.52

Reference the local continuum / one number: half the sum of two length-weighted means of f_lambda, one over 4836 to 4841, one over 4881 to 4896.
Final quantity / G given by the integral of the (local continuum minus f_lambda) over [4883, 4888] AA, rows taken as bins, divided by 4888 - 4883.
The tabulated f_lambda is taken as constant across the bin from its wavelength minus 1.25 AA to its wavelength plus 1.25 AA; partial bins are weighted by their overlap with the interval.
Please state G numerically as 0.21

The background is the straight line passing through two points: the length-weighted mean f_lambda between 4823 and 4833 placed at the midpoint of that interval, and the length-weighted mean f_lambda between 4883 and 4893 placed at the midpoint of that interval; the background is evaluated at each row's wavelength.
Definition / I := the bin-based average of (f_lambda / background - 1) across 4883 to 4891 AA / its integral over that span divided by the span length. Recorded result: -0.017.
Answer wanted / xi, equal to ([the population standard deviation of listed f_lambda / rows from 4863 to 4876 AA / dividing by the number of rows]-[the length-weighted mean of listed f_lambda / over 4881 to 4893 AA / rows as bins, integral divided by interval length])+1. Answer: -1.161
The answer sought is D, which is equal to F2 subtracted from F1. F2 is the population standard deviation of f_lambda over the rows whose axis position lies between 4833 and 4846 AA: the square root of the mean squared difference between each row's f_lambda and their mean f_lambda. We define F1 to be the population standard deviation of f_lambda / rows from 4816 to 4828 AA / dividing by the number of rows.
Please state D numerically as 0.09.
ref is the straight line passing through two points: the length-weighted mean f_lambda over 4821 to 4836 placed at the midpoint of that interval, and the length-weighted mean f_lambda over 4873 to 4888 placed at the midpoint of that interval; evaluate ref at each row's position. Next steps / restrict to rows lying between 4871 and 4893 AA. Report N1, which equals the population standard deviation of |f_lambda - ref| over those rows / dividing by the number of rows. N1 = 0.072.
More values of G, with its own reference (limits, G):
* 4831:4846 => -0.10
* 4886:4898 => -0.02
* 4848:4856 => -0.01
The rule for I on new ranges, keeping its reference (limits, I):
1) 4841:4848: 0.039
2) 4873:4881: 0.003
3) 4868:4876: -0.027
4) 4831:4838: 0.035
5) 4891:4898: 0.074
